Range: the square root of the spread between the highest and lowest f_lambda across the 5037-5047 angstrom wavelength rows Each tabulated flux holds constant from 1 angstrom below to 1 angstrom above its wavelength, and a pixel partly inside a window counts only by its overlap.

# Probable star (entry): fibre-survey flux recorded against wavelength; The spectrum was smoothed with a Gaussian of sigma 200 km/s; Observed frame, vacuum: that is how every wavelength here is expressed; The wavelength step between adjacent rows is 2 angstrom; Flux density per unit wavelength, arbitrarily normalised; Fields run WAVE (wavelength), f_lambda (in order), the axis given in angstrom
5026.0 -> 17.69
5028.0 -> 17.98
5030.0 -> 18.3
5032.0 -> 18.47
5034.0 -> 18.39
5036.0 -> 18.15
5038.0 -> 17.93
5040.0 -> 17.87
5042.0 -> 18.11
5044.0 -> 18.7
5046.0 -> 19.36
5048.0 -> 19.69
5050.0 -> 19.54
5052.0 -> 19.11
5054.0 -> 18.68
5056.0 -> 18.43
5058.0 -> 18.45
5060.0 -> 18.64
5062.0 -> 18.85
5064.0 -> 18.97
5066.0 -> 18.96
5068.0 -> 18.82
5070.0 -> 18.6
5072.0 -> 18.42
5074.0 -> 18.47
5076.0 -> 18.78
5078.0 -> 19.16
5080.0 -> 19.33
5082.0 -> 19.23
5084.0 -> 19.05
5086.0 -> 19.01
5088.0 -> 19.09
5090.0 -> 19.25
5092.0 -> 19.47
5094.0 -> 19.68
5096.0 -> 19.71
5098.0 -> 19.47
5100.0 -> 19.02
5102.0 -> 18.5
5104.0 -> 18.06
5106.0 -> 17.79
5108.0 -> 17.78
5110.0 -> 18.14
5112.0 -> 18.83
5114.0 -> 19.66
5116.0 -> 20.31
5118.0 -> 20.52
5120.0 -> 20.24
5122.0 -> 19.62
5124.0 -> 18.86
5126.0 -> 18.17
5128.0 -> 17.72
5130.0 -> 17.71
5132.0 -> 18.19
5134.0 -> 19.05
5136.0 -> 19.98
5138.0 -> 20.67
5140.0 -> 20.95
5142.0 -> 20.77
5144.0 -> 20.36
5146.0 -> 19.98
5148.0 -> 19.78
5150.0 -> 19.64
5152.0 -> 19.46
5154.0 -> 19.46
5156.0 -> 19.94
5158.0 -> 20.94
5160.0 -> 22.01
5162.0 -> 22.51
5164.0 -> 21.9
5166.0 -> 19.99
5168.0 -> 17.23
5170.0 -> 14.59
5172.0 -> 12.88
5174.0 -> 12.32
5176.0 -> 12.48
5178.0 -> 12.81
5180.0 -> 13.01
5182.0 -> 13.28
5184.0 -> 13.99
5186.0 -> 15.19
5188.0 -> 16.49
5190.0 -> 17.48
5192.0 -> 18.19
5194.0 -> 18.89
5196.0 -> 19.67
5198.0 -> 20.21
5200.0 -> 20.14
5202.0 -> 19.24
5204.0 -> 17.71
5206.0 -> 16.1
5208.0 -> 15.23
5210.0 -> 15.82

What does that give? 1.2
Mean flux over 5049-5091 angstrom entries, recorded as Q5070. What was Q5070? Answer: 18.9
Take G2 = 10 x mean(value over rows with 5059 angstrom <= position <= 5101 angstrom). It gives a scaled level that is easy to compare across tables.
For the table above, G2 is 190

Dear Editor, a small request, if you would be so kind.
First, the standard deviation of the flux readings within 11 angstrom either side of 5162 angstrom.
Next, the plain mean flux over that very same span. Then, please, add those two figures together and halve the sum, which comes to 11.1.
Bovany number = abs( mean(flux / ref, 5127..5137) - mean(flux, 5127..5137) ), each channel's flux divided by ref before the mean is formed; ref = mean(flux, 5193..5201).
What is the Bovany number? 17.6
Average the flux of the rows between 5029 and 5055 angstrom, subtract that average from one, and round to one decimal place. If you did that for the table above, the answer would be -17.6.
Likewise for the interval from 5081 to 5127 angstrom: -18.1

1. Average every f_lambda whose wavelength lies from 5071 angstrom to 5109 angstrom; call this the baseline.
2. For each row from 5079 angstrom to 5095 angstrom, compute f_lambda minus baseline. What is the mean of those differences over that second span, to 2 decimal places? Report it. 0.35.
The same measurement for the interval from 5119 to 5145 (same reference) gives 0.50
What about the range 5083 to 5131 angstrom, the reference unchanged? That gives 0.08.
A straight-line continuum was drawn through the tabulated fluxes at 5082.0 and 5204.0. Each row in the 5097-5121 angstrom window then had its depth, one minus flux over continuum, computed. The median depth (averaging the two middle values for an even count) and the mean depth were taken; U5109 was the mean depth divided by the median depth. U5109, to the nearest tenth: -22.5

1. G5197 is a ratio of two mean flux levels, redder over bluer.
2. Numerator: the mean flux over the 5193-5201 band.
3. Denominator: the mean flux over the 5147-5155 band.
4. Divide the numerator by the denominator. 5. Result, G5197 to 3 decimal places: 1.007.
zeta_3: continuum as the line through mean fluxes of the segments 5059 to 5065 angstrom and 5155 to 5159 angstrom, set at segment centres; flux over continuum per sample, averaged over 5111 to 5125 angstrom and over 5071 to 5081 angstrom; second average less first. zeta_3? -0.01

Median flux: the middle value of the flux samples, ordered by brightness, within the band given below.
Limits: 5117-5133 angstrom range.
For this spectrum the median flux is 18.5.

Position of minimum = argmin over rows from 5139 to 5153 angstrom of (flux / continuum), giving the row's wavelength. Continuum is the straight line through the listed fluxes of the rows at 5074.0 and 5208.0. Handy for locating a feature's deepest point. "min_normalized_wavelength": 5152.0 angstrom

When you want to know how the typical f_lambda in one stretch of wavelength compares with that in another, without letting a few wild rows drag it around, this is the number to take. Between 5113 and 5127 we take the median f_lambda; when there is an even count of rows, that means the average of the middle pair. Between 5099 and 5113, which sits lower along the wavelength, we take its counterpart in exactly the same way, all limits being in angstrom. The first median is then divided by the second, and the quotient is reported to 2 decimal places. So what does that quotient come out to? 1.08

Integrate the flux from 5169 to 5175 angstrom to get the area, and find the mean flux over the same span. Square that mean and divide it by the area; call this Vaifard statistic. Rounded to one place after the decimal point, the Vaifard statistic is 2.2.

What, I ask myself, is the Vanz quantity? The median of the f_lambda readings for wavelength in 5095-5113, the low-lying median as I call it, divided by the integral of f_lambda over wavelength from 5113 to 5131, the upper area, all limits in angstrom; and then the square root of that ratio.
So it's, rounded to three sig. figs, 0.231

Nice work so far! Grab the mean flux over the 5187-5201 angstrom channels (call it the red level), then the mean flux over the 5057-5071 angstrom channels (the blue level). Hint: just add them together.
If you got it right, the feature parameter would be 37.5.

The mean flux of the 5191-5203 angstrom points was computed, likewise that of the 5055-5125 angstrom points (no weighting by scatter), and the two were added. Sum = 38.4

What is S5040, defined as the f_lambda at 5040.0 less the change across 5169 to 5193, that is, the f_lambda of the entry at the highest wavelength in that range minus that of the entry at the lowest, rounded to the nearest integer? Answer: 14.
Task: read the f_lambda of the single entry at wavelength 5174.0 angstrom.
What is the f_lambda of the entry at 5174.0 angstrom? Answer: 12.32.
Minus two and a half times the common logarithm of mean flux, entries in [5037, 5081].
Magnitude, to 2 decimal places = -3.18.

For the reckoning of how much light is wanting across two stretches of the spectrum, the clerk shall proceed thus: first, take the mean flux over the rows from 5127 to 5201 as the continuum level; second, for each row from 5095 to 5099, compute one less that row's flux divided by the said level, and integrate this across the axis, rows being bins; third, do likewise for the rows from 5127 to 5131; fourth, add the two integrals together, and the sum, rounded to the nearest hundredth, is -0.24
